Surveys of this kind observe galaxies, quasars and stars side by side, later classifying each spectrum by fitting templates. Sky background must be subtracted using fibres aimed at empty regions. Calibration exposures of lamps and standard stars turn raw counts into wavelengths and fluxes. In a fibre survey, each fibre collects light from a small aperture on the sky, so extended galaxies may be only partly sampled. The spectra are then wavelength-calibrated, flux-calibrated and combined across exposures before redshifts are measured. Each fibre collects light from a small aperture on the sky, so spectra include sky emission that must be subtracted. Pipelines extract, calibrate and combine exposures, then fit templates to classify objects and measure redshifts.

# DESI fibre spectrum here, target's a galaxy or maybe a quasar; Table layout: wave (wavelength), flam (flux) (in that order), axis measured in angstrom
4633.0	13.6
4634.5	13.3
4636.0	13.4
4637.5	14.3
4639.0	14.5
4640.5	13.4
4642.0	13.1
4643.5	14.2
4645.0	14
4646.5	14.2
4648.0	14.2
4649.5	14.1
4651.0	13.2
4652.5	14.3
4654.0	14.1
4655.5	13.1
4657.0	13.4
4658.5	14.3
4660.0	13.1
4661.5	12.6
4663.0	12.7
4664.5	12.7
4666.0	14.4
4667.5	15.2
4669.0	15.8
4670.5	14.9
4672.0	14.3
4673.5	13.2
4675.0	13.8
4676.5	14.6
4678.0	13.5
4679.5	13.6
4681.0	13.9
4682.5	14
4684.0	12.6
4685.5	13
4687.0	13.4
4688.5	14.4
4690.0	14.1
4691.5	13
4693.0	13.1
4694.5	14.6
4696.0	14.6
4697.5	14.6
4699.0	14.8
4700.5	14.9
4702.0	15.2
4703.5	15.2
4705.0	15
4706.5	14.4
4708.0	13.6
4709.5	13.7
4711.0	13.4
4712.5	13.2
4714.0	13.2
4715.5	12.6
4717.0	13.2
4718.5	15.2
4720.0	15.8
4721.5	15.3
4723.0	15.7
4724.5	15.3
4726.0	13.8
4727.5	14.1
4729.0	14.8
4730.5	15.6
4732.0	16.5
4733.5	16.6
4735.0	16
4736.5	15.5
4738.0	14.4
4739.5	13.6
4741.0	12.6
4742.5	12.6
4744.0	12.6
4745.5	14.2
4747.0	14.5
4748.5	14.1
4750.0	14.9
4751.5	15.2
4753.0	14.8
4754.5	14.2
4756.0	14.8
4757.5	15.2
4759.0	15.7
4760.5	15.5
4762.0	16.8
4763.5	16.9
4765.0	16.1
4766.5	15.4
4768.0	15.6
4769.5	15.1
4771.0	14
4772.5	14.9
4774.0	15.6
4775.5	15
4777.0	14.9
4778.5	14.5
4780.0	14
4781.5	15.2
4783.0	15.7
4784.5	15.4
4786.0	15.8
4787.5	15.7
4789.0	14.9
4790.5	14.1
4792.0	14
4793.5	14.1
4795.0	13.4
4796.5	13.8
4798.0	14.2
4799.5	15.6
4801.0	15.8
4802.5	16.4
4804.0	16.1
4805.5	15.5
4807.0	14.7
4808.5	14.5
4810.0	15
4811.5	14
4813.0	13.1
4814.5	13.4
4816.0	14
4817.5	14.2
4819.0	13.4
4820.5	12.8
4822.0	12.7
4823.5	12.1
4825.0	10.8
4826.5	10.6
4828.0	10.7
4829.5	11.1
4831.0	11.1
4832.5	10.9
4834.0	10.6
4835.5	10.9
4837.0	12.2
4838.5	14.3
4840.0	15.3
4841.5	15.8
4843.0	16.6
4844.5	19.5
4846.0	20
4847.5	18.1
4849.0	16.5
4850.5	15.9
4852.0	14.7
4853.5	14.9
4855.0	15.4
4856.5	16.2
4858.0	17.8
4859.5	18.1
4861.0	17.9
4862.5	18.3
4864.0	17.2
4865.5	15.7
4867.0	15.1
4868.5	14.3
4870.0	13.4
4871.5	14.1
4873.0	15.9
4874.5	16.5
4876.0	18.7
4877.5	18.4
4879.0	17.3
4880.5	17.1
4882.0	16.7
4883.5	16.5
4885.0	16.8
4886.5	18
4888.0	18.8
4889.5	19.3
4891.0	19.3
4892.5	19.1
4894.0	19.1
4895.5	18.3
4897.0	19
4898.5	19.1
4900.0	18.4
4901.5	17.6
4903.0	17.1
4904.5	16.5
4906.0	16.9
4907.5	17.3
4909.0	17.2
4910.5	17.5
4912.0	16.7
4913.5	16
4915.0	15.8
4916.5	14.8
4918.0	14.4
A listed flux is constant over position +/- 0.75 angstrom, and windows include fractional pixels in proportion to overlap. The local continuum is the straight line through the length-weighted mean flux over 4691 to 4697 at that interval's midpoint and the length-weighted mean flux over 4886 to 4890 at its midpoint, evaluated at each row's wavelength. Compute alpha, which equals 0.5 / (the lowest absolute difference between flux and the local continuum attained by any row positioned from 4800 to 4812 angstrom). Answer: 2.7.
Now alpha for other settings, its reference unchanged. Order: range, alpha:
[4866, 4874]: 0.2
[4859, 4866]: 4.9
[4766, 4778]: 3.9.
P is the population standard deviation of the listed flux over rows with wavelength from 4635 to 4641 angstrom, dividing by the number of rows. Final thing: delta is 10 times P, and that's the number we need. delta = 5.0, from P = 0.50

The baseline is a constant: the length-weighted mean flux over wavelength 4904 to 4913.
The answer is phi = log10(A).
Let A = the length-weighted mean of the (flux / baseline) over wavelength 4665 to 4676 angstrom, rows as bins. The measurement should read -0.070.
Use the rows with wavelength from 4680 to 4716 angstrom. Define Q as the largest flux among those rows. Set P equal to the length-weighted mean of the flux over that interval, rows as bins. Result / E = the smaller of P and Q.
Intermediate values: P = 13.9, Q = 15.2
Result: 13.9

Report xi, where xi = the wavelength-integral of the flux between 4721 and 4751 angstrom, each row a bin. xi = 439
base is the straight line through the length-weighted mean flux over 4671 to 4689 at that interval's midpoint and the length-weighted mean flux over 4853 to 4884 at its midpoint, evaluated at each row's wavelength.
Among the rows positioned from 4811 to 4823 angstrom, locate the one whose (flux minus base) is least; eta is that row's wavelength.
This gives 4822.0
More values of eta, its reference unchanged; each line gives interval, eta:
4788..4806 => 4795.0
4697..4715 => 4714.0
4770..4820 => 4813.0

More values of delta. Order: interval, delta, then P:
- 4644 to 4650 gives 0.8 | 0.08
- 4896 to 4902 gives 6.0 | 0.60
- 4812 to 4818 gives 4.4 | 0.44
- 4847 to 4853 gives 12.2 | 1.22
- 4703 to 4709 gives 6.2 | 0.62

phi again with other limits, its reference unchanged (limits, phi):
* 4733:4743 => -0.070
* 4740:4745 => -0.126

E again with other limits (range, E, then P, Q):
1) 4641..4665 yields 13.6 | 13.6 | 14.3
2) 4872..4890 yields 17.4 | 17.4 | 19.3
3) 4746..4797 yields 15.0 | 15.0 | 16.9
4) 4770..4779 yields 14.8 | 14.8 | 15.6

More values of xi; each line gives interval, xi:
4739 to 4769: 443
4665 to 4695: 419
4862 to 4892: 506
